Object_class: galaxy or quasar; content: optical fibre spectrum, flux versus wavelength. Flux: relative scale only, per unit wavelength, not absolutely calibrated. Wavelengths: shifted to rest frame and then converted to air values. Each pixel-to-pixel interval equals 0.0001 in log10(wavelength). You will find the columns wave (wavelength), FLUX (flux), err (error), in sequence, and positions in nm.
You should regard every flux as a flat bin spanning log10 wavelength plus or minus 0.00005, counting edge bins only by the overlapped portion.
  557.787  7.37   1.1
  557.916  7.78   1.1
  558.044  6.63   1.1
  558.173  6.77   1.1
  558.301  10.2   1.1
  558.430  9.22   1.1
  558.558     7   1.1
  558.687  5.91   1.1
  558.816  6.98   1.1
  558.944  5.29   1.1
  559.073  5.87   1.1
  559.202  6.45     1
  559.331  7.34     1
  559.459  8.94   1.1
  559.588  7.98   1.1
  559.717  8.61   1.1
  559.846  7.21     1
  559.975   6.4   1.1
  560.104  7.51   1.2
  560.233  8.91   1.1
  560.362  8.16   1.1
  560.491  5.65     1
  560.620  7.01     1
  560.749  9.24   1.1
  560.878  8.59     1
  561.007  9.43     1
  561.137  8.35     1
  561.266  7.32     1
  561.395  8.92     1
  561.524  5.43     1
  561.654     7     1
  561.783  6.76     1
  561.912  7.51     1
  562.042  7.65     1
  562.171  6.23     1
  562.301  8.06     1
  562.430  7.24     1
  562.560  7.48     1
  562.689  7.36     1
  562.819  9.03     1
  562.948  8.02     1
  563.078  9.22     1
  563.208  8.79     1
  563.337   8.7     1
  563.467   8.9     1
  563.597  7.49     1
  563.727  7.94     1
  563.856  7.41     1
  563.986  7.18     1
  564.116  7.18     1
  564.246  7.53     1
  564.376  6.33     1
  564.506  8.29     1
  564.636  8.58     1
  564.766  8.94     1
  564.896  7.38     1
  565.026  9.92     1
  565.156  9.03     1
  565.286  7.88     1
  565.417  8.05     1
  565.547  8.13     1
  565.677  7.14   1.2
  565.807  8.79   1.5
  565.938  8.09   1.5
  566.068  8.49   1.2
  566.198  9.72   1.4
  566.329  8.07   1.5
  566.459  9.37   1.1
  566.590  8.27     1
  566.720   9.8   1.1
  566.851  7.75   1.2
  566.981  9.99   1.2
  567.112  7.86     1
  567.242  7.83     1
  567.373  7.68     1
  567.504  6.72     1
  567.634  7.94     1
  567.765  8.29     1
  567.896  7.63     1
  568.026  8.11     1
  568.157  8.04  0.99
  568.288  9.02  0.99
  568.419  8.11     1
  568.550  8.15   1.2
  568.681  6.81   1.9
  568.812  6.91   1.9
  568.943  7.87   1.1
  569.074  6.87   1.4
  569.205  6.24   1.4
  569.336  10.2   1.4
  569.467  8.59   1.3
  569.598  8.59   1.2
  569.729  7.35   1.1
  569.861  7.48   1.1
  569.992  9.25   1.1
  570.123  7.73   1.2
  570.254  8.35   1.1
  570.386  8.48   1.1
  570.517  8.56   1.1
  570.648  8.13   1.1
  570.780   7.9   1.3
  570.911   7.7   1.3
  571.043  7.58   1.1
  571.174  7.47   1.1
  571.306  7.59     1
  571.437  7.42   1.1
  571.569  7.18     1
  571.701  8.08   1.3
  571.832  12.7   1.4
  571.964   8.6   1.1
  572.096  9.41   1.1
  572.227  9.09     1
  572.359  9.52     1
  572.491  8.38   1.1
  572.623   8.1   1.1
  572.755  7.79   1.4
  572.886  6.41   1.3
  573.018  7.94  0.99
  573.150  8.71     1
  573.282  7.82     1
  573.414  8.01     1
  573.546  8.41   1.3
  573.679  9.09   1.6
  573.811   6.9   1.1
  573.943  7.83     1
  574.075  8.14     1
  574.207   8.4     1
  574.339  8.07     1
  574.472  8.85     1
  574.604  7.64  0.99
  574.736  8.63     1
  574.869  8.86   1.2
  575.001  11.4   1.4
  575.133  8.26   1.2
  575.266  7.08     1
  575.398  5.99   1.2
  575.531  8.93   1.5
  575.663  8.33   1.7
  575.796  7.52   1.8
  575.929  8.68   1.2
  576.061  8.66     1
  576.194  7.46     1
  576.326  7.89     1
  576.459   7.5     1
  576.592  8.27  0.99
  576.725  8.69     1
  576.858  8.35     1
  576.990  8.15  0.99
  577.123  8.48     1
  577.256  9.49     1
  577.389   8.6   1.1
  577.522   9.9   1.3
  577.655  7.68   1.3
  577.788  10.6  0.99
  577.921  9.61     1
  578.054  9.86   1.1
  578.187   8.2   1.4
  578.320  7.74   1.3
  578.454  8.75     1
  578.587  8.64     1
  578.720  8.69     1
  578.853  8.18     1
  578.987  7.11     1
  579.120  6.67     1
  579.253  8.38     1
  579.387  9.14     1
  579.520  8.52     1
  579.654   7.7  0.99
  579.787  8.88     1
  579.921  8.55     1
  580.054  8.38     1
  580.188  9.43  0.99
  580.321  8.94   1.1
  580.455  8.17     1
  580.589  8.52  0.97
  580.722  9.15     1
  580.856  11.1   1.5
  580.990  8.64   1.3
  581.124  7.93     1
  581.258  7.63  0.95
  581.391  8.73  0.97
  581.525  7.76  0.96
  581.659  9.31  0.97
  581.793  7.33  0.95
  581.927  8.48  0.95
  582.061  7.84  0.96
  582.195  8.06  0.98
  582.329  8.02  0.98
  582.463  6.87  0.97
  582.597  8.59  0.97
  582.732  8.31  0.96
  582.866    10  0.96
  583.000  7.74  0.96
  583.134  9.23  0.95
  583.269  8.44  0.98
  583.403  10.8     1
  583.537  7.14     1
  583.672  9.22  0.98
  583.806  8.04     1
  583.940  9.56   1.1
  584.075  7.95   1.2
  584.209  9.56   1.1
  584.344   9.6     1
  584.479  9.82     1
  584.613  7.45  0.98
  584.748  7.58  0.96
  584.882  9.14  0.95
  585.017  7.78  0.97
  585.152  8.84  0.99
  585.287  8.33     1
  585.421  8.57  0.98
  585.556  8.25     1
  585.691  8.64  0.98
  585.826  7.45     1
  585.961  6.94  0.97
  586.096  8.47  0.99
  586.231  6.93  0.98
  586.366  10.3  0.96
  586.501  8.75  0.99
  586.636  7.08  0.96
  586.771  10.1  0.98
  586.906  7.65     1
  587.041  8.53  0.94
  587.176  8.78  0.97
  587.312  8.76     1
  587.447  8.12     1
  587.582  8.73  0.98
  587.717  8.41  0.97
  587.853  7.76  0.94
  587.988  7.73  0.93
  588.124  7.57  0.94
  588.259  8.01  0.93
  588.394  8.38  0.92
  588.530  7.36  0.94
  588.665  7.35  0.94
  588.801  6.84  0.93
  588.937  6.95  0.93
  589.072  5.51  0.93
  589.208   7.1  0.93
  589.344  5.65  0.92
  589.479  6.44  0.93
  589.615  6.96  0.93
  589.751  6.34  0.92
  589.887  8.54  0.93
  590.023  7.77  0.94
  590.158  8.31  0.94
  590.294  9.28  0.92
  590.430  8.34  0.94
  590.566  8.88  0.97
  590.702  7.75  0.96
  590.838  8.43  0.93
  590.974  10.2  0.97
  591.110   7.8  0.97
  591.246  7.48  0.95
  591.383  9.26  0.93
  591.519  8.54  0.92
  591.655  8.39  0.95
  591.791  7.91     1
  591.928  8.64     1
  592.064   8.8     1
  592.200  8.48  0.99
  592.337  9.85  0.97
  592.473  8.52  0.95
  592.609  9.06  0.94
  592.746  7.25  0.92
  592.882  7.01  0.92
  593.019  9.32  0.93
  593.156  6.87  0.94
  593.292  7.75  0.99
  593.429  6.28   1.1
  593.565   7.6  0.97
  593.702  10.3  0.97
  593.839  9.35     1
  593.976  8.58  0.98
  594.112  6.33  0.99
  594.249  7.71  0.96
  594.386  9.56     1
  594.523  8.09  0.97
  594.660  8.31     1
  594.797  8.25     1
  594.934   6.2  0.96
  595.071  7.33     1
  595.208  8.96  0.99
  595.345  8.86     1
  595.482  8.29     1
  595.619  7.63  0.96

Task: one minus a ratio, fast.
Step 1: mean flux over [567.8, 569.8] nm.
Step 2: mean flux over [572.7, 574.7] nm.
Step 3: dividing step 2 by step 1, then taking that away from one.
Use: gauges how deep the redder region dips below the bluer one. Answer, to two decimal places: -0.01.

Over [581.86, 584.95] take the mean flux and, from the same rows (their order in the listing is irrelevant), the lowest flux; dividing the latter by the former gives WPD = 0.80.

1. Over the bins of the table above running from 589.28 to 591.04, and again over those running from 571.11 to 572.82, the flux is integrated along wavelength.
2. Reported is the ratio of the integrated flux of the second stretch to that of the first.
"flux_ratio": 1.05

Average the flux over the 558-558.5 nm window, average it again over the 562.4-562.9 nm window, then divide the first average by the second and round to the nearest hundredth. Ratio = 1.05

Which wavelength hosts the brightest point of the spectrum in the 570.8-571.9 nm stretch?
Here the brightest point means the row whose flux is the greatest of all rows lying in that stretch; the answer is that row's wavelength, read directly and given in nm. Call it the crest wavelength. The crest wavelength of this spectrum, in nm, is 571.832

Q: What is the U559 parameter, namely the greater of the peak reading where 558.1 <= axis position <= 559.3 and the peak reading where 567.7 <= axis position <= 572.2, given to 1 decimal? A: 12.7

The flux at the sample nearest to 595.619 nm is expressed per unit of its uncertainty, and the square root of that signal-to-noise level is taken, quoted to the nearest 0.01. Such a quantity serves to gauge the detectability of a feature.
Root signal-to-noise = 2.82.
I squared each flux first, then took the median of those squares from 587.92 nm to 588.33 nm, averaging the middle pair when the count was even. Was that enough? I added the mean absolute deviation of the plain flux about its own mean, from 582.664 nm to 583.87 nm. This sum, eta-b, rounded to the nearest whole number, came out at 61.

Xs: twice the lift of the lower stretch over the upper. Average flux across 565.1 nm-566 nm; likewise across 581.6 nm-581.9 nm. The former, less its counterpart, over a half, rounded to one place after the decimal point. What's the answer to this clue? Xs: -0.3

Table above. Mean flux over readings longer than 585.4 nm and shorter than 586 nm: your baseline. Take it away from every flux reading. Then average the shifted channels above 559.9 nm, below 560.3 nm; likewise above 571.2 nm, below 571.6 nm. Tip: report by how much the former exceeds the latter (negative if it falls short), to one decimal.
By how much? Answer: 0.2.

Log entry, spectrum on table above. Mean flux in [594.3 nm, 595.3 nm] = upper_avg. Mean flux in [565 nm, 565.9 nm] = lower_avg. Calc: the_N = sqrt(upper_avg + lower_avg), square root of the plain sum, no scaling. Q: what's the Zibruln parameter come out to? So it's 4.06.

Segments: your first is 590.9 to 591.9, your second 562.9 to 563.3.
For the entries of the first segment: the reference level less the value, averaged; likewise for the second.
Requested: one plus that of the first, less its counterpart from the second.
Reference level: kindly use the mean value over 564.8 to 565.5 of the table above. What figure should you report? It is 1.2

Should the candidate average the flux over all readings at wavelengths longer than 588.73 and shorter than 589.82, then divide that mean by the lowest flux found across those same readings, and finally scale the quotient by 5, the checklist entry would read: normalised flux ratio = 5.87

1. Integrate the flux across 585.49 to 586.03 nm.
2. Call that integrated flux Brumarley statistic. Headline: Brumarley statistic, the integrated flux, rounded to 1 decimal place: 4.2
